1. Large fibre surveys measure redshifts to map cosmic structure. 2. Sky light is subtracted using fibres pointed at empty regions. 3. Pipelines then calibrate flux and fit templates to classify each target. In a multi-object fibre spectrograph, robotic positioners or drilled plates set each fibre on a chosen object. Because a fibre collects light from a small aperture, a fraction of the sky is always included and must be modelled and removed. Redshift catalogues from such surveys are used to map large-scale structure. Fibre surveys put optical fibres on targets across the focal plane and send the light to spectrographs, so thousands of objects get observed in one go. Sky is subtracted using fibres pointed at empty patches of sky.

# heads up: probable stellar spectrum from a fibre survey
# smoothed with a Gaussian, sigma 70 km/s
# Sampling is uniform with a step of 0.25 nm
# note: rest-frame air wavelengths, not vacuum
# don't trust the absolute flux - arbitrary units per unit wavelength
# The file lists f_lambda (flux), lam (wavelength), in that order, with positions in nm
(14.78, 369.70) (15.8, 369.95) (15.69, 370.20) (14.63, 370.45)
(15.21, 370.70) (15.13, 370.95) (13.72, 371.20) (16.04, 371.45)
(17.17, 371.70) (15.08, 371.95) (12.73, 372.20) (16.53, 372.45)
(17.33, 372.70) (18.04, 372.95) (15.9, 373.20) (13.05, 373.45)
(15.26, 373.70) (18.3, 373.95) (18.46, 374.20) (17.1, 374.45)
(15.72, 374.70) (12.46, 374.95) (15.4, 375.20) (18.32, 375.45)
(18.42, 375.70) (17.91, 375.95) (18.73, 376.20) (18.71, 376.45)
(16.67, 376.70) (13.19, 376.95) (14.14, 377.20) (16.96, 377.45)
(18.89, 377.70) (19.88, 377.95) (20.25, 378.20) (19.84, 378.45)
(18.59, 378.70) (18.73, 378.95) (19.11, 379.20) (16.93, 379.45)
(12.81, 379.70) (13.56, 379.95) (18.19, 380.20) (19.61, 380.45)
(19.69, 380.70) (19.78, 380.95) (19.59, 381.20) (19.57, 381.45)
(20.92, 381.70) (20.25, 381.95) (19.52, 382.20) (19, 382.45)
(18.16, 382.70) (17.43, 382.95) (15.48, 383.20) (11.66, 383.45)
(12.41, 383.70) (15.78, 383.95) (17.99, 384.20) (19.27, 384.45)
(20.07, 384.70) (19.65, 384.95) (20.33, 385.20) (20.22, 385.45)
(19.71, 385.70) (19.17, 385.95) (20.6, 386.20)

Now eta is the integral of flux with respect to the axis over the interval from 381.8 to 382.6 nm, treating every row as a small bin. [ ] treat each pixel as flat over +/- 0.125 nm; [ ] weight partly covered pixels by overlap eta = 15.7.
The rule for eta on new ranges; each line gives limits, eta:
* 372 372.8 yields 12.3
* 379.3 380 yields 10.3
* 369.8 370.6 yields 12.3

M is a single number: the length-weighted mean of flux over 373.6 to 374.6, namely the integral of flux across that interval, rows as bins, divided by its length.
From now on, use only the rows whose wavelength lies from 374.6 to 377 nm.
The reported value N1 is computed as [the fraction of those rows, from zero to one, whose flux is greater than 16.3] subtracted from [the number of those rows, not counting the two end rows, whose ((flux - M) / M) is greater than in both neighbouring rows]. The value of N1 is 1.4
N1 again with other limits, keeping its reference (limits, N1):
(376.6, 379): 0.2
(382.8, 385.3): 0.4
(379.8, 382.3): 1.1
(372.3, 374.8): 1.4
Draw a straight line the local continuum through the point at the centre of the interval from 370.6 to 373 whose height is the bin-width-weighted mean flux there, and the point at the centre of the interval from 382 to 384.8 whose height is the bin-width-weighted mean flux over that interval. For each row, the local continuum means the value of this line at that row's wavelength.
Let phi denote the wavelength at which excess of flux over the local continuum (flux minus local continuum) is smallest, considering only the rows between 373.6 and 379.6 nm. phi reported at 374.95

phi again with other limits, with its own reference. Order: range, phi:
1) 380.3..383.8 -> 383.45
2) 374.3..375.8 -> 374.95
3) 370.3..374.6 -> 372.20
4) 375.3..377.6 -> 376.95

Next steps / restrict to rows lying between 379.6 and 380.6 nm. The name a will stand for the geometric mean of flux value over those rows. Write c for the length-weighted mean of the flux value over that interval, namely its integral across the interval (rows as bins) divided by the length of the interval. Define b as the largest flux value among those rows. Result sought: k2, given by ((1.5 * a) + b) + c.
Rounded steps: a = 15.8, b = 19.61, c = 16.2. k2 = 59.5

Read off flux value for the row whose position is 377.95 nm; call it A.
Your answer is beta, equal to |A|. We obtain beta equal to 19.9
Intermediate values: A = 19.88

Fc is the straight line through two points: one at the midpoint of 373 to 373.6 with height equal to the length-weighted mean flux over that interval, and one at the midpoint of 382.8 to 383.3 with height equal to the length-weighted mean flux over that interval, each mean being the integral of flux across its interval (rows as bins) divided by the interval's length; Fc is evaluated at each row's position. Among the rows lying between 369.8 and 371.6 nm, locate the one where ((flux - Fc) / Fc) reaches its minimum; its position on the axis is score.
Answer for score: 371.20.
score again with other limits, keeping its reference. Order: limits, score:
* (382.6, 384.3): 383.45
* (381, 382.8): 382.70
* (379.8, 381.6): 379.95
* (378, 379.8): 379.70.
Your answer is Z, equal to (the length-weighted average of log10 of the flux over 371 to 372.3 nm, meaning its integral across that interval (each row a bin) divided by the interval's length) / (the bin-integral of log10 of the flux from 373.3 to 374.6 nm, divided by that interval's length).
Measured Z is 0.97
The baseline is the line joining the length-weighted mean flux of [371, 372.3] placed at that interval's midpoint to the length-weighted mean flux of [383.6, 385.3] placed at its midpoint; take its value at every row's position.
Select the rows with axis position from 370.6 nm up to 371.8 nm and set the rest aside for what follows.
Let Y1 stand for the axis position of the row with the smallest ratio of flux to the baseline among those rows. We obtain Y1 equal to 371.20 nm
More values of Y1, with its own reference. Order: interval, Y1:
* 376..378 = 376.95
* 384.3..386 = 385.95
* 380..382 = 380.20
